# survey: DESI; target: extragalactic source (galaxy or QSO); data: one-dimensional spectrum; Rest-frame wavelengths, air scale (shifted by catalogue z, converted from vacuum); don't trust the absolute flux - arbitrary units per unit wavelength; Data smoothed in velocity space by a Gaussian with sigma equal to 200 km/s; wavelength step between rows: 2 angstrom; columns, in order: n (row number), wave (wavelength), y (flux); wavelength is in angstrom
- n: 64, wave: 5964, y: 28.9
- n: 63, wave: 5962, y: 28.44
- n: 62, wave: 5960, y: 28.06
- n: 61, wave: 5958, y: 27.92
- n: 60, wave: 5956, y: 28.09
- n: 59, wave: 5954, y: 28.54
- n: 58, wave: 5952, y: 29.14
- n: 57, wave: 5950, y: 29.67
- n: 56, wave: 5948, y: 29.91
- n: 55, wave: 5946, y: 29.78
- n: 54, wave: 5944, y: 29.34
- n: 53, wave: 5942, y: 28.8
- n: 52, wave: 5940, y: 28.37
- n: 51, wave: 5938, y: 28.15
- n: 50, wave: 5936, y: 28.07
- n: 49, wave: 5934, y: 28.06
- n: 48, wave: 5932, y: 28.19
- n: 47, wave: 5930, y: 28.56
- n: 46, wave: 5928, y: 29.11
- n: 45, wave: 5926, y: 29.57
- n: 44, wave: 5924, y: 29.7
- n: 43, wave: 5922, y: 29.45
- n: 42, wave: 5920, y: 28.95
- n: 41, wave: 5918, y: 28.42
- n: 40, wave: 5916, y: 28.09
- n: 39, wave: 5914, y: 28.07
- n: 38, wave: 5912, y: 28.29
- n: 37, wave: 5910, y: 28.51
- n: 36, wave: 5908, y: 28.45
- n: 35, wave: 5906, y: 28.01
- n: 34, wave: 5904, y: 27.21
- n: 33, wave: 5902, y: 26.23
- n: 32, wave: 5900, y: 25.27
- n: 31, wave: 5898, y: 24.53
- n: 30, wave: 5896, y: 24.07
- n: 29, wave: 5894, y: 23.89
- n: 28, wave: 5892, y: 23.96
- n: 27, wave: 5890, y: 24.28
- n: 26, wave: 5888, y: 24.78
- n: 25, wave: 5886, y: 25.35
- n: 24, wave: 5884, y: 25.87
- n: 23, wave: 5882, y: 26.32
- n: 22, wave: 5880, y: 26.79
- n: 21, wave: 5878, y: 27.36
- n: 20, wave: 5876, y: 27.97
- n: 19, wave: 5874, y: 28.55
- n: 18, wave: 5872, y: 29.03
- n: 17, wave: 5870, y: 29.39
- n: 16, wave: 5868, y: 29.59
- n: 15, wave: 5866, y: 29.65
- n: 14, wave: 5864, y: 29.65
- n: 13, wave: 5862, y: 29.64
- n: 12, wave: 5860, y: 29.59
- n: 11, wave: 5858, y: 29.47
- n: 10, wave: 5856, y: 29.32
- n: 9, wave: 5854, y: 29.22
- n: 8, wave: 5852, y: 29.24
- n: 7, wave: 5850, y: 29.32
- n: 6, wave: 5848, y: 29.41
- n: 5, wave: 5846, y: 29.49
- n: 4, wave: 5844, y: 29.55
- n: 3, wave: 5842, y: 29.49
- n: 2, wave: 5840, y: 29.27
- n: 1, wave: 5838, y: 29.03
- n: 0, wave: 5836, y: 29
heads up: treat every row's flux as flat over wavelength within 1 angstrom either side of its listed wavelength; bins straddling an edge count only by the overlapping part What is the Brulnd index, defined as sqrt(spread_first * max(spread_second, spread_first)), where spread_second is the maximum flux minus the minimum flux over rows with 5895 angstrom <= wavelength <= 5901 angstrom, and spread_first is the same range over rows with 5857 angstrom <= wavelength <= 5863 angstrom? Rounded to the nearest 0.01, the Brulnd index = 0.45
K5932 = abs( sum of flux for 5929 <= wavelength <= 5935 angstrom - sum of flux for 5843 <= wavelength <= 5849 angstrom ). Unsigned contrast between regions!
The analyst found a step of 3.6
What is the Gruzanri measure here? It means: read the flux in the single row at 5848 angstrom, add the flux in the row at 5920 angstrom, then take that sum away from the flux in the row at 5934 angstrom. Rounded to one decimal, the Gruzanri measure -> -30.3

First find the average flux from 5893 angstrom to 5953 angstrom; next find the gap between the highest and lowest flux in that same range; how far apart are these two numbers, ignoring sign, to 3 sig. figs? 22.0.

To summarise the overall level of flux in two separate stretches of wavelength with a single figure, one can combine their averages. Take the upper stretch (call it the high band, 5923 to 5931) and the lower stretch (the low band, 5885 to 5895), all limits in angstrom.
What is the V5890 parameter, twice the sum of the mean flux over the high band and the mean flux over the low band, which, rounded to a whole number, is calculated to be 107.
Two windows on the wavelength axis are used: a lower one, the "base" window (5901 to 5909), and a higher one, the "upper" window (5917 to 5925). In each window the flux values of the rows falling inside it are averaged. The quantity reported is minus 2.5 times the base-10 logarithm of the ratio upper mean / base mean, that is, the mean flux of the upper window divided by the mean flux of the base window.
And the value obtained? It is -0.064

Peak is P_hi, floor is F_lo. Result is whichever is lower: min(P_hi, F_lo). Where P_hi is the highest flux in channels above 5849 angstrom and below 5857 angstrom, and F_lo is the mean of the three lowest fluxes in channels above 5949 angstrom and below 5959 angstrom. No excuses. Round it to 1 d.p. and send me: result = 28.2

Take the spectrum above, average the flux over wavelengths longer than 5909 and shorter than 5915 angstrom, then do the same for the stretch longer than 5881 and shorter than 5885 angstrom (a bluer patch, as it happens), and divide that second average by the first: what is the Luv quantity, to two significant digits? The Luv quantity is 0.92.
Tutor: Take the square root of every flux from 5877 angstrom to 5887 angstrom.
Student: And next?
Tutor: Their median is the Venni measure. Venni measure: 5.13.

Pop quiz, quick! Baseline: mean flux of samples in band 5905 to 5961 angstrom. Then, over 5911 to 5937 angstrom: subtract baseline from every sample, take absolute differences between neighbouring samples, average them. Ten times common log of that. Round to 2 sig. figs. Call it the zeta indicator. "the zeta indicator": -5.4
